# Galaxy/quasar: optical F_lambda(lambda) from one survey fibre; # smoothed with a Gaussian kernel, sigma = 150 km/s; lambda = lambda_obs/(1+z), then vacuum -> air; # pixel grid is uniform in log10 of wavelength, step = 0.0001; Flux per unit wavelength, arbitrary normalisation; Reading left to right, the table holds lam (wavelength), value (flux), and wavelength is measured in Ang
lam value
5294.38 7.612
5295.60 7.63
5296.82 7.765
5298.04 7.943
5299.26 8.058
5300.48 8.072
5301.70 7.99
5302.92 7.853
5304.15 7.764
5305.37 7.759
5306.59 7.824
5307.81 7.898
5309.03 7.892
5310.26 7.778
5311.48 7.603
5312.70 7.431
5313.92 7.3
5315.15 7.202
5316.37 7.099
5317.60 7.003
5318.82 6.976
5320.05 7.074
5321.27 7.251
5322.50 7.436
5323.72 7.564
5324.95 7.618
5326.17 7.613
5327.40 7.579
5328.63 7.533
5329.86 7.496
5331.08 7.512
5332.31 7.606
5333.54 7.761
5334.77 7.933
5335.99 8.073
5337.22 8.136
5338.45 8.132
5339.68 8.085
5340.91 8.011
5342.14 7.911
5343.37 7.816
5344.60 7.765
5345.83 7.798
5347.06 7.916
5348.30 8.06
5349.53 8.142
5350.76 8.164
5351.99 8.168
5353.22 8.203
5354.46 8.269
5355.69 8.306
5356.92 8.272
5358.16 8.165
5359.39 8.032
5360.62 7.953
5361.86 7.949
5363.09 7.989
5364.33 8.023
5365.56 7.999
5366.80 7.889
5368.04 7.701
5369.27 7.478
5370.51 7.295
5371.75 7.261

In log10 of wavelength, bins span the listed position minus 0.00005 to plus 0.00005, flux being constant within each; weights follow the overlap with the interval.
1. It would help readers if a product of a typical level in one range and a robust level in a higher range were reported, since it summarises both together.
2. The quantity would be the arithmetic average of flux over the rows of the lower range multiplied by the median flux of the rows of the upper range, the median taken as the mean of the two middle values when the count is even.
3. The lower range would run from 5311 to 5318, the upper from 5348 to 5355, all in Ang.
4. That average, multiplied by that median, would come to 59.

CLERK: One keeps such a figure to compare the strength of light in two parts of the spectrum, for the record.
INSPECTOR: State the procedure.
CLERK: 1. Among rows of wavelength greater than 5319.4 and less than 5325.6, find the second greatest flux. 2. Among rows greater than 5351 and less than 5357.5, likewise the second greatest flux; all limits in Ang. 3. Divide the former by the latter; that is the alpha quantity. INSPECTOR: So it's 0.91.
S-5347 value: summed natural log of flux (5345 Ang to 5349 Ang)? 6.21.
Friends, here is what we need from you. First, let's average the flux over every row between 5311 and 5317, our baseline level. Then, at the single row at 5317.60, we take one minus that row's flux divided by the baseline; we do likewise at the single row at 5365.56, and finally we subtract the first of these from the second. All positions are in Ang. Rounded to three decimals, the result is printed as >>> -0.136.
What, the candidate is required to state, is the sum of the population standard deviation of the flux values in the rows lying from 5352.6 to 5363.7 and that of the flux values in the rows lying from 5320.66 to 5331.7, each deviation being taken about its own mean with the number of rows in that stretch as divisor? 0.24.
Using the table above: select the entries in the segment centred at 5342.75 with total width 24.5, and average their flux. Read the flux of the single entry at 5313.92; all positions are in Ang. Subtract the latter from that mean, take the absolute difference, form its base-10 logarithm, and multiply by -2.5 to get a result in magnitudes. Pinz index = 0.43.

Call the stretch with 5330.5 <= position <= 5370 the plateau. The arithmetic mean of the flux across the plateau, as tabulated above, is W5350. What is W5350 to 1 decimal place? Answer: 8.0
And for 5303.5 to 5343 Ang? 7.6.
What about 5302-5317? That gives 7.6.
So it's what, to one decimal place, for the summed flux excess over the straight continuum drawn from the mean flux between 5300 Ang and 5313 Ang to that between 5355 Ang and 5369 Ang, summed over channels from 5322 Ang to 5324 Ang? -0.7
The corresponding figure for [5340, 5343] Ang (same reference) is 0.0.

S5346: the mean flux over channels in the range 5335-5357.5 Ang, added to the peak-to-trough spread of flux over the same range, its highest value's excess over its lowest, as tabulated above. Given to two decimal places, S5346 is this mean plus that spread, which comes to 8.61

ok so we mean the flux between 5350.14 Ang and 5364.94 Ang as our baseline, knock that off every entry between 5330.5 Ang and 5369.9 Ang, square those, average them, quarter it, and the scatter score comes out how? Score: 0.016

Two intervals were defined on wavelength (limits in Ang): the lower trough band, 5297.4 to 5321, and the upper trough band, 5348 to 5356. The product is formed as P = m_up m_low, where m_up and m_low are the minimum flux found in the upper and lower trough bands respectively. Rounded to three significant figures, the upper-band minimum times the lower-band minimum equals 56.2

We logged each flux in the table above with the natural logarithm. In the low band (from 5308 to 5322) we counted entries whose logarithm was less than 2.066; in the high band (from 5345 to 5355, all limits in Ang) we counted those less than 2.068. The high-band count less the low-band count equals -10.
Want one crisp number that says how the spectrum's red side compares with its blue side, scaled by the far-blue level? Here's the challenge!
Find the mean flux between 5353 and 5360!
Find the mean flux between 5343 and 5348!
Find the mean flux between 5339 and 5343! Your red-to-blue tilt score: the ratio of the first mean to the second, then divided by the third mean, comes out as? 0.131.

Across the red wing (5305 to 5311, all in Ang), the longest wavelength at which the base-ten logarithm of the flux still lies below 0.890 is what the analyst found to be 5305.37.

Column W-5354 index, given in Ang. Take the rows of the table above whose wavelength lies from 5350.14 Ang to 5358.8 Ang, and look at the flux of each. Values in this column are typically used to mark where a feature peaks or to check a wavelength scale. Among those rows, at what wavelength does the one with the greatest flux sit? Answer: 5355.69 Ang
